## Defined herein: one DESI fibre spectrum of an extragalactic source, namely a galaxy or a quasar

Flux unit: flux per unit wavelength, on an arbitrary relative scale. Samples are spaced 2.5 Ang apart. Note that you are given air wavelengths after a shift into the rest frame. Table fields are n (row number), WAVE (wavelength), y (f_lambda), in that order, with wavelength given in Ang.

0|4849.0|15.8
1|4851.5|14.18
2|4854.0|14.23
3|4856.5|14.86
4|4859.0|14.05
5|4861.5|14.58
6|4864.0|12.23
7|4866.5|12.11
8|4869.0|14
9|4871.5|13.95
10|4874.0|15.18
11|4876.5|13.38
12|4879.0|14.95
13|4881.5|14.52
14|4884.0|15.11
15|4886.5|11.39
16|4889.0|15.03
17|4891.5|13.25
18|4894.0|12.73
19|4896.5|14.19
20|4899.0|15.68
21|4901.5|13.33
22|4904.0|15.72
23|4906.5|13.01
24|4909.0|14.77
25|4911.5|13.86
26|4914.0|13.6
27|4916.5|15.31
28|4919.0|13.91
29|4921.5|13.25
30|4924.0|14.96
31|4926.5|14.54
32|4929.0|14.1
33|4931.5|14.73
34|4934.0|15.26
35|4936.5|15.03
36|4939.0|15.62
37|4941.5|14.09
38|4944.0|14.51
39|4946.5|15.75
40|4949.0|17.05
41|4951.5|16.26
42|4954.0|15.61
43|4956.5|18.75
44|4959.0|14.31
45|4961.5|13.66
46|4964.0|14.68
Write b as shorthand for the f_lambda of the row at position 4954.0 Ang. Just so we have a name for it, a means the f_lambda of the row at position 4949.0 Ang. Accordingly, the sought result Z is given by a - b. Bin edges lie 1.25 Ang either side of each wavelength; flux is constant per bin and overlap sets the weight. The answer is 1.4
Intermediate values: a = 17.05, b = 15.61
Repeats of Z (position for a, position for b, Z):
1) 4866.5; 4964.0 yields -2.6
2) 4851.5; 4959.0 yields -0.1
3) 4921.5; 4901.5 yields -0.1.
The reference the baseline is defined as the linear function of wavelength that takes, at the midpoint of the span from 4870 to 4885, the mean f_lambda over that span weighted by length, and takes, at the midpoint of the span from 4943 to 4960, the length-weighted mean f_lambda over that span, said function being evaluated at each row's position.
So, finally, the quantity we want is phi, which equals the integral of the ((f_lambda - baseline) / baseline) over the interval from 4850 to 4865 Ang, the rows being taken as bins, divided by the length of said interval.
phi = 0.00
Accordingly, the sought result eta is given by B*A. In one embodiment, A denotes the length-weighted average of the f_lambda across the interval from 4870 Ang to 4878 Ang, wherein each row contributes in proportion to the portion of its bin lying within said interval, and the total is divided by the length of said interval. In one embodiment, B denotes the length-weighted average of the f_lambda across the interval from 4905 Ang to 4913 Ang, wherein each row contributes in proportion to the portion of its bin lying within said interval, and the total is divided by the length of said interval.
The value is 198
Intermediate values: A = 14.2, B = 13.9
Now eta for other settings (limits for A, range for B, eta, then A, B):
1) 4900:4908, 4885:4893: 187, 14.1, 13.3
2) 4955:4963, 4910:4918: 222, 15.5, 14.3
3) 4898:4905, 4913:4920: 213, 14.9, 14.3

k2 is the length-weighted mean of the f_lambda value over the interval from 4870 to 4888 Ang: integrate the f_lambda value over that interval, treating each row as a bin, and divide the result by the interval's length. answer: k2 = 14.1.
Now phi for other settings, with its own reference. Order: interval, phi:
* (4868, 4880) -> -0.01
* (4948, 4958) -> 0.05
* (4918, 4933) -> -0.08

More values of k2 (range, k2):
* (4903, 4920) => 14.3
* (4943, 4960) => 16.1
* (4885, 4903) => 13.7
